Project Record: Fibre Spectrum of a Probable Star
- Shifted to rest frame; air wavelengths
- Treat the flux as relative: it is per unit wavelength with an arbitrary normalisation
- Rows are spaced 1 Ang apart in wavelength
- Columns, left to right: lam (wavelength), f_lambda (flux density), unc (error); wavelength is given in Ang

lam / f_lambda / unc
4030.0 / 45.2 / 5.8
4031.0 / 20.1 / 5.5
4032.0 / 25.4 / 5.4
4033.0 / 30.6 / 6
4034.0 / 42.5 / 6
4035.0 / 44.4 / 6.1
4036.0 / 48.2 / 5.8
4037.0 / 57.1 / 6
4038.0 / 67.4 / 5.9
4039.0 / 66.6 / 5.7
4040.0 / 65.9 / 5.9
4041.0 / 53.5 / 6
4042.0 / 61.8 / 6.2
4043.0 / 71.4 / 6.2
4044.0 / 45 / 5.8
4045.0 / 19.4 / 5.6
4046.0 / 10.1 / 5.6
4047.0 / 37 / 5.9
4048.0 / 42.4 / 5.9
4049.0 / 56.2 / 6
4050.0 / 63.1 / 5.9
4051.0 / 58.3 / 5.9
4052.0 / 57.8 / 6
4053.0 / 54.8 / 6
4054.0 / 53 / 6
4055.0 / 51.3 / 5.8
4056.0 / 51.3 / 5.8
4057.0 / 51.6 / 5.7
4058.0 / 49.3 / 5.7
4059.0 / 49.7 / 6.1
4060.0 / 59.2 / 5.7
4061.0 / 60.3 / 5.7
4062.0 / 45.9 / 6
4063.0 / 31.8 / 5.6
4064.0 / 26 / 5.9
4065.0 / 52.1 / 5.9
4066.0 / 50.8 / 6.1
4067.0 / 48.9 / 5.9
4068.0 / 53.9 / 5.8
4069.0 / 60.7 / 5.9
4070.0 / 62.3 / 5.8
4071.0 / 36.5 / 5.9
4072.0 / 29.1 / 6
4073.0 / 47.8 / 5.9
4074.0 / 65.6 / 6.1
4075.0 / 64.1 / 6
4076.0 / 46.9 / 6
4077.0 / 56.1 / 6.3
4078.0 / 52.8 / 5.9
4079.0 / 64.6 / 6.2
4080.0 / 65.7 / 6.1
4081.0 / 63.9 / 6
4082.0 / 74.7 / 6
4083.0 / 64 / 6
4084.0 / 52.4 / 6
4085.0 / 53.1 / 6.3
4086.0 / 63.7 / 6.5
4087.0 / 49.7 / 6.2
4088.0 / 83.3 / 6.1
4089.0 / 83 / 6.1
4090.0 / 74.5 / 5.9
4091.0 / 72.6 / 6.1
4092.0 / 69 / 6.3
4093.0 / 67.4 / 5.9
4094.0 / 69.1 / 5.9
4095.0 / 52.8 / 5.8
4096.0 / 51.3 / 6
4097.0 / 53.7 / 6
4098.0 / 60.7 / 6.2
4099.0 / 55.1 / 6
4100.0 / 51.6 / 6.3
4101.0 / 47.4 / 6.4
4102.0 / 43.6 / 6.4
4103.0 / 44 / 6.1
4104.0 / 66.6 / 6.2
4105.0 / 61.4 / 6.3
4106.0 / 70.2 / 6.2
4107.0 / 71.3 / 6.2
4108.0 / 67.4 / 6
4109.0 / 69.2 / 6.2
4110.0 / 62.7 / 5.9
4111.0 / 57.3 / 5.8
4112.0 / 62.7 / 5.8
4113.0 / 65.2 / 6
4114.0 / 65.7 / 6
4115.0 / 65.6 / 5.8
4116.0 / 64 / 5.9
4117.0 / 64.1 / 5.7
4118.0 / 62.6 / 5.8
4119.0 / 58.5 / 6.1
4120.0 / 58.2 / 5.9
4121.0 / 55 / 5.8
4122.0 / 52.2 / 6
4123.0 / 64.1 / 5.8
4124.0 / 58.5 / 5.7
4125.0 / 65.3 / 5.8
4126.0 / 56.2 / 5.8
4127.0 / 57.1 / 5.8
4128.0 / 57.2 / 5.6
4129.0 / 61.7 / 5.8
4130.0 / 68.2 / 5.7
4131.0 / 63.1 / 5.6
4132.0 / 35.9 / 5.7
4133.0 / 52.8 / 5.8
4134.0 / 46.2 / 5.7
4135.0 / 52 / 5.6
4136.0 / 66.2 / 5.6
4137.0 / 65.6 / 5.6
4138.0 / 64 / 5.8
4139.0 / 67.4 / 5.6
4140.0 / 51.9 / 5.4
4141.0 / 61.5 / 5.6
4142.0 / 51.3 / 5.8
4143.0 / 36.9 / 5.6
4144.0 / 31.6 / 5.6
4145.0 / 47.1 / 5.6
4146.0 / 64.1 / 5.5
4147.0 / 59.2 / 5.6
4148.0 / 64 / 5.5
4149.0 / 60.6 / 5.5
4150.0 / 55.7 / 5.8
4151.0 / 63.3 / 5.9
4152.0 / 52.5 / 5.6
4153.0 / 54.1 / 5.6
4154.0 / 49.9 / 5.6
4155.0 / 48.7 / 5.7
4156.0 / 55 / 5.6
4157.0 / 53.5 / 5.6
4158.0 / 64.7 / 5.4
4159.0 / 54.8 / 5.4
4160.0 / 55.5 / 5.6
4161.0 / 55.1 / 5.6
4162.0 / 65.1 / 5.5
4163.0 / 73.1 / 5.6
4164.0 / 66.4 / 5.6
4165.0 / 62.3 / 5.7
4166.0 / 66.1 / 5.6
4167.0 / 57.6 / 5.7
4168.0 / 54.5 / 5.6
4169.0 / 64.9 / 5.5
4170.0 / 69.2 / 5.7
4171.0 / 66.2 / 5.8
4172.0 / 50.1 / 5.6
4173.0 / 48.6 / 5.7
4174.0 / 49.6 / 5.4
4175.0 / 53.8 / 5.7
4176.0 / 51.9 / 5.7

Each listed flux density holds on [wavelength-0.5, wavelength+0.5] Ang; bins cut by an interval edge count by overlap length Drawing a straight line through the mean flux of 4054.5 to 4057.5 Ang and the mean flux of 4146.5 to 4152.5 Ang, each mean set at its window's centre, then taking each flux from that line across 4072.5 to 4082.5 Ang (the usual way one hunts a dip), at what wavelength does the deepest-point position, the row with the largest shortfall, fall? 4076.0 Ang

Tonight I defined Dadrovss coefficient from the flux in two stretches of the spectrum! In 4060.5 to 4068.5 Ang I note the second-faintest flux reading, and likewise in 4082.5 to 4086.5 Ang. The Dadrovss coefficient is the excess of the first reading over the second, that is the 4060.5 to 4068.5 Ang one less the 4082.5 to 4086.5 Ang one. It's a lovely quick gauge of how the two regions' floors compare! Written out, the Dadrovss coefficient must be -21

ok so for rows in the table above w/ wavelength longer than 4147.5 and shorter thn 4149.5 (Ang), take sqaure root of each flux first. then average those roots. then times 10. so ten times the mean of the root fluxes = 79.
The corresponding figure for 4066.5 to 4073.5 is 69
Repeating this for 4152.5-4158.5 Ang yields 74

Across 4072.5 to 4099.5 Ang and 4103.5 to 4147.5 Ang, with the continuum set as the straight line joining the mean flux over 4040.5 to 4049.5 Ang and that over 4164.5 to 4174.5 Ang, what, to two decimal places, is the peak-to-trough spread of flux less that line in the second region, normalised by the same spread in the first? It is 1.26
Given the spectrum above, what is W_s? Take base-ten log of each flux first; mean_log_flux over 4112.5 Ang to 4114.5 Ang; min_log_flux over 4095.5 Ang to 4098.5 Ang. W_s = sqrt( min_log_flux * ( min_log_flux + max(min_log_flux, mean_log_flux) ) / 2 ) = 1.74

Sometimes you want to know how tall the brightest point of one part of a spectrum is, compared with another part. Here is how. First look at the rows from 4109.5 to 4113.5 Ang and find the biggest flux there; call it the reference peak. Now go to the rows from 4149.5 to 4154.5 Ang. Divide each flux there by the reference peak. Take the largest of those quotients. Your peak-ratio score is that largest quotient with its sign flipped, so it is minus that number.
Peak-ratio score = -0.97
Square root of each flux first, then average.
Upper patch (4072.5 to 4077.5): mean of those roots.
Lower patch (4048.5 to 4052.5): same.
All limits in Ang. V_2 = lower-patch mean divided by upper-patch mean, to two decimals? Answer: 1.03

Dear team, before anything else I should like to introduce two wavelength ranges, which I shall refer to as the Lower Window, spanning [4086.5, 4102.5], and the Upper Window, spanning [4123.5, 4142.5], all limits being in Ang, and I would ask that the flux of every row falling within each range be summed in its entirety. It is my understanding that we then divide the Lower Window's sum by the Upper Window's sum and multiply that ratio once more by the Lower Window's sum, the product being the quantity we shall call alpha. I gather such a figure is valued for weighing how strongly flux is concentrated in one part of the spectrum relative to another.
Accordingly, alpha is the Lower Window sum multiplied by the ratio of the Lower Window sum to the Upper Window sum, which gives 880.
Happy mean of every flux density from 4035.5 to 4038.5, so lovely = 58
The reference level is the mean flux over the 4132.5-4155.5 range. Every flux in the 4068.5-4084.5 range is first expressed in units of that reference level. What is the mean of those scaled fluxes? 1.03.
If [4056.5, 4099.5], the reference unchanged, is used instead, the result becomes 1.03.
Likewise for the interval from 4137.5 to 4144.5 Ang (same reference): 0.95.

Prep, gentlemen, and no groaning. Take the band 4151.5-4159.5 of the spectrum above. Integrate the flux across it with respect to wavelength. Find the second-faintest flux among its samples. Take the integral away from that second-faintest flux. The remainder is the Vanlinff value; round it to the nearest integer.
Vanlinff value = -383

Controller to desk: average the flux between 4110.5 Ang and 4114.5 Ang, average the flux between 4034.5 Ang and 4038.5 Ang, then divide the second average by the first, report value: 0.9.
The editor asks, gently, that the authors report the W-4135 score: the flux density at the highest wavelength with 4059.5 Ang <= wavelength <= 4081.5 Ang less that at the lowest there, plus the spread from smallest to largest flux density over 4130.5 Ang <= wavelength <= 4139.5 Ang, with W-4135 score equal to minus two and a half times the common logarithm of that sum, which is -3.9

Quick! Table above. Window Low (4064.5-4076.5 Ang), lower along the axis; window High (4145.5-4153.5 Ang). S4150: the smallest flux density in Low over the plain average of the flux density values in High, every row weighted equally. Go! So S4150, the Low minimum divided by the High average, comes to 0.49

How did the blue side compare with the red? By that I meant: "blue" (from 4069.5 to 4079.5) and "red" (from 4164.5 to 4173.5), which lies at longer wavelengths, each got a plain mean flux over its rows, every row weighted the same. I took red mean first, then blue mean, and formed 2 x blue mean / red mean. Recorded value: 1.75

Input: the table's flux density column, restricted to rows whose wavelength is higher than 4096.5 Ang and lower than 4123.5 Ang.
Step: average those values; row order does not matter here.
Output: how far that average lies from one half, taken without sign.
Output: 59.5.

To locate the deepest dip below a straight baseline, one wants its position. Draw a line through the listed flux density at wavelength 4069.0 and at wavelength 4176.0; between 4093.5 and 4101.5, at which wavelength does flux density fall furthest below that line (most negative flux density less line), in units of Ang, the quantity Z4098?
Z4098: 4101.0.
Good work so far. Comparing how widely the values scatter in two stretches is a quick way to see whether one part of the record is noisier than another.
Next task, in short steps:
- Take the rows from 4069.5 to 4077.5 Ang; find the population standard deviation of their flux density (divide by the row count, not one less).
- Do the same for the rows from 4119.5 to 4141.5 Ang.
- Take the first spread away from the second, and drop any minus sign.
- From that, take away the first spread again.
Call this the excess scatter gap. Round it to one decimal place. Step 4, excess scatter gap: -7.6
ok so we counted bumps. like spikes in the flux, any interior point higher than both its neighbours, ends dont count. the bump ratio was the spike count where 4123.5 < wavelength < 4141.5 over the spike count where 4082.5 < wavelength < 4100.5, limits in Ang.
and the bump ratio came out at 1.25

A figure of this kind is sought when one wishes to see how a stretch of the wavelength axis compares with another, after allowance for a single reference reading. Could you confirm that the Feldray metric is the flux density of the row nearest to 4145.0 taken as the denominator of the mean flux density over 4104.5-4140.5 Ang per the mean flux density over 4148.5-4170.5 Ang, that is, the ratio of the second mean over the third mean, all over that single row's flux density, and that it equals 0.0218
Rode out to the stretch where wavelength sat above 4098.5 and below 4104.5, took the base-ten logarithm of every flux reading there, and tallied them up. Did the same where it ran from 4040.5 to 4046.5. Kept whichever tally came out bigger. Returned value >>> 10.2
